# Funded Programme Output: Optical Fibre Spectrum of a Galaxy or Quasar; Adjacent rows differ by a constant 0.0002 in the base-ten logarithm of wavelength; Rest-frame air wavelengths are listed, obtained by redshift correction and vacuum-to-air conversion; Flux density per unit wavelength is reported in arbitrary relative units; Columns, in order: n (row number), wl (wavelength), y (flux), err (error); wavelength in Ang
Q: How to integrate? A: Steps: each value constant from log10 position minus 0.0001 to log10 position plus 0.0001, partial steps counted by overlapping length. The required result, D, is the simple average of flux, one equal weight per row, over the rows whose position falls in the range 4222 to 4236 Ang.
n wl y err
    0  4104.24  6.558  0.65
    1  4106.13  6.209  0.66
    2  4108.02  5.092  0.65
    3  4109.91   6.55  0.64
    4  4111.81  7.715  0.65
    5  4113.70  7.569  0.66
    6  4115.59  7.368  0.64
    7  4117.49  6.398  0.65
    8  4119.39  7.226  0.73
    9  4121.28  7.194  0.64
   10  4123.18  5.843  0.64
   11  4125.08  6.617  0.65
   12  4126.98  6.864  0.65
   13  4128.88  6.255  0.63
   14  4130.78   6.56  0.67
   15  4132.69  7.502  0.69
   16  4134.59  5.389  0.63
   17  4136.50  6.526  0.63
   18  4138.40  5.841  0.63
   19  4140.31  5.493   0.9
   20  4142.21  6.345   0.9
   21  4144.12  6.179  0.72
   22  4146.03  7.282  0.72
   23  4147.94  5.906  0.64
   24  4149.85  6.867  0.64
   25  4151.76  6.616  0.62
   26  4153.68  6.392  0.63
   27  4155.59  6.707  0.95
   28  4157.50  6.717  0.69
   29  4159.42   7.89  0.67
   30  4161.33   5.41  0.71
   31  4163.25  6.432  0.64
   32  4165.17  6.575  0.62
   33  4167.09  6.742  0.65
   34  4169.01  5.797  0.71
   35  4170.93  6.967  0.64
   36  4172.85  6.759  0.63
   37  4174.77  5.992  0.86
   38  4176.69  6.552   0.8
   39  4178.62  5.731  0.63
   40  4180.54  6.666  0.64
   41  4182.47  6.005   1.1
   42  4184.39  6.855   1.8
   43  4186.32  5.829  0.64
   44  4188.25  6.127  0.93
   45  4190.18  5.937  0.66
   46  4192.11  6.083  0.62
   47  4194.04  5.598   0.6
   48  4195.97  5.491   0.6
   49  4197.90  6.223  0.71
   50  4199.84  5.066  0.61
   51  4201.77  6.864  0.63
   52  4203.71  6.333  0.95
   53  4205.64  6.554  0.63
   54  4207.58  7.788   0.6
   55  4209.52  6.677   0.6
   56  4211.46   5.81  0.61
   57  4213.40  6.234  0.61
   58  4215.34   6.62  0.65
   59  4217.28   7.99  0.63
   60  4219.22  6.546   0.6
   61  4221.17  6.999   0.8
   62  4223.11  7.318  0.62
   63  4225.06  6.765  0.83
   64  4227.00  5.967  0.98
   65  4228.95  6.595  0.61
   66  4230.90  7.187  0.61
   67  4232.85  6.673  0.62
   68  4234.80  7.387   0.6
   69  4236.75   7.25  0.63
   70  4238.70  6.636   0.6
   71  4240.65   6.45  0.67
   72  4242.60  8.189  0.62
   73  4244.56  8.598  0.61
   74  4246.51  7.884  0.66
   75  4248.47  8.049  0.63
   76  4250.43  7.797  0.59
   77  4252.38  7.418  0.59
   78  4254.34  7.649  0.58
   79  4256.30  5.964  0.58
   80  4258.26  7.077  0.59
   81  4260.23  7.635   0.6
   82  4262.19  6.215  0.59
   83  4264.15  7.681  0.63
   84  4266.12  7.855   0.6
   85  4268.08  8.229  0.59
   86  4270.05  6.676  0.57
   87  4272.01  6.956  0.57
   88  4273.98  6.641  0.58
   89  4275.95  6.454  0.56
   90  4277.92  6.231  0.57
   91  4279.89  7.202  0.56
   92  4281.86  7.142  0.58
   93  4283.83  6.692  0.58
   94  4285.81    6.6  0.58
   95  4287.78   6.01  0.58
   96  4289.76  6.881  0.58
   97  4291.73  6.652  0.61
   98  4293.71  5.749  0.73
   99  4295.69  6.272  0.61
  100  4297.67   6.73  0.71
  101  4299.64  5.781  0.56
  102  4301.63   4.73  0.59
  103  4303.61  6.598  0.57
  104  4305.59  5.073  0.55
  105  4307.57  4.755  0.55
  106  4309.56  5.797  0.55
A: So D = 6.84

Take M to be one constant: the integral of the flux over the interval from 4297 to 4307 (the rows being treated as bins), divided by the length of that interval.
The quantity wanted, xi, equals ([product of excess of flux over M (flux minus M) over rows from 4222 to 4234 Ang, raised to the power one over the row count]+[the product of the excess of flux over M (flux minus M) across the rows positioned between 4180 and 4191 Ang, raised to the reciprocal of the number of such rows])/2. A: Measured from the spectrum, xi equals 0.64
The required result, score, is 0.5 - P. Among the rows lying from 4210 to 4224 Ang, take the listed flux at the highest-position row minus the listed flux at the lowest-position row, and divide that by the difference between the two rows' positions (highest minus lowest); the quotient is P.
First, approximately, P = 0.13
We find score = 0.37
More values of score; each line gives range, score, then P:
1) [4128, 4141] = 0.57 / -0.07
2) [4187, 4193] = 0.51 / -0.01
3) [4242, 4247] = 0.58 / -0.08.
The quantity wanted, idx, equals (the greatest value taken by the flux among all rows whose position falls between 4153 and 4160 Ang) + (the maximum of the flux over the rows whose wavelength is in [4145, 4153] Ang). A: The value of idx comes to 15.2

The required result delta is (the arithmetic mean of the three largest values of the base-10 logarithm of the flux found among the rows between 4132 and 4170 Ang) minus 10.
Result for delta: -9.12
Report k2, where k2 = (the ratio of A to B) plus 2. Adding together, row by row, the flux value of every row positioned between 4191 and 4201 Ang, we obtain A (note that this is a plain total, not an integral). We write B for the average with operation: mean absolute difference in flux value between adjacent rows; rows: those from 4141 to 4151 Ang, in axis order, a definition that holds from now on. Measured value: 34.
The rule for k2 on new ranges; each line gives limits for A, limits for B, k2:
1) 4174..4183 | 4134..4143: 43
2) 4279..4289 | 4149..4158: 170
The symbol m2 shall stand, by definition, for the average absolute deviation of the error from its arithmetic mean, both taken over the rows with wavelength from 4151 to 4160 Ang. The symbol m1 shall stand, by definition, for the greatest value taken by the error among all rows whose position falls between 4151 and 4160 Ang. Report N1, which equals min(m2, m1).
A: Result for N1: 0.10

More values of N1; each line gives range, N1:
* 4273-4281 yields 0.01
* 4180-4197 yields 0.29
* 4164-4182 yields 0.07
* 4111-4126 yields 0.02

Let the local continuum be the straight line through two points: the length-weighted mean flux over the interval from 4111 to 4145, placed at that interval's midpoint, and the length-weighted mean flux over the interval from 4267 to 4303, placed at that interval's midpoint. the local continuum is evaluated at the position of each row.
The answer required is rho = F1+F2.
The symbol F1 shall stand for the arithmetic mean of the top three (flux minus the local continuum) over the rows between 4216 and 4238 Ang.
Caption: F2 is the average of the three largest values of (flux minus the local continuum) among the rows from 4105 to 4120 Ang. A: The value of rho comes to 1.9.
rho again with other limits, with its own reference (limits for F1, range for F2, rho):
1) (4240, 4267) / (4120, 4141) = 2.3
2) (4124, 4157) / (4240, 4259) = 2.3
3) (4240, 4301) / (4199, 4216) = 2.3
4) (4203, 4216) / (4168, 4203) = 0.8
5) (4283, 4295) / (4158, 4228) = 1.5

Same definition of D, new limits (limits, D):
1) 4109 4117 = 7.30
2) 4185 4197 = 5.84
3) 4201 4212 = 6.67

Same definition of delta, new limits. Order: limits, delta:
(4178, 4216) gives -9.15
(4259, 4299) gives -9.10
